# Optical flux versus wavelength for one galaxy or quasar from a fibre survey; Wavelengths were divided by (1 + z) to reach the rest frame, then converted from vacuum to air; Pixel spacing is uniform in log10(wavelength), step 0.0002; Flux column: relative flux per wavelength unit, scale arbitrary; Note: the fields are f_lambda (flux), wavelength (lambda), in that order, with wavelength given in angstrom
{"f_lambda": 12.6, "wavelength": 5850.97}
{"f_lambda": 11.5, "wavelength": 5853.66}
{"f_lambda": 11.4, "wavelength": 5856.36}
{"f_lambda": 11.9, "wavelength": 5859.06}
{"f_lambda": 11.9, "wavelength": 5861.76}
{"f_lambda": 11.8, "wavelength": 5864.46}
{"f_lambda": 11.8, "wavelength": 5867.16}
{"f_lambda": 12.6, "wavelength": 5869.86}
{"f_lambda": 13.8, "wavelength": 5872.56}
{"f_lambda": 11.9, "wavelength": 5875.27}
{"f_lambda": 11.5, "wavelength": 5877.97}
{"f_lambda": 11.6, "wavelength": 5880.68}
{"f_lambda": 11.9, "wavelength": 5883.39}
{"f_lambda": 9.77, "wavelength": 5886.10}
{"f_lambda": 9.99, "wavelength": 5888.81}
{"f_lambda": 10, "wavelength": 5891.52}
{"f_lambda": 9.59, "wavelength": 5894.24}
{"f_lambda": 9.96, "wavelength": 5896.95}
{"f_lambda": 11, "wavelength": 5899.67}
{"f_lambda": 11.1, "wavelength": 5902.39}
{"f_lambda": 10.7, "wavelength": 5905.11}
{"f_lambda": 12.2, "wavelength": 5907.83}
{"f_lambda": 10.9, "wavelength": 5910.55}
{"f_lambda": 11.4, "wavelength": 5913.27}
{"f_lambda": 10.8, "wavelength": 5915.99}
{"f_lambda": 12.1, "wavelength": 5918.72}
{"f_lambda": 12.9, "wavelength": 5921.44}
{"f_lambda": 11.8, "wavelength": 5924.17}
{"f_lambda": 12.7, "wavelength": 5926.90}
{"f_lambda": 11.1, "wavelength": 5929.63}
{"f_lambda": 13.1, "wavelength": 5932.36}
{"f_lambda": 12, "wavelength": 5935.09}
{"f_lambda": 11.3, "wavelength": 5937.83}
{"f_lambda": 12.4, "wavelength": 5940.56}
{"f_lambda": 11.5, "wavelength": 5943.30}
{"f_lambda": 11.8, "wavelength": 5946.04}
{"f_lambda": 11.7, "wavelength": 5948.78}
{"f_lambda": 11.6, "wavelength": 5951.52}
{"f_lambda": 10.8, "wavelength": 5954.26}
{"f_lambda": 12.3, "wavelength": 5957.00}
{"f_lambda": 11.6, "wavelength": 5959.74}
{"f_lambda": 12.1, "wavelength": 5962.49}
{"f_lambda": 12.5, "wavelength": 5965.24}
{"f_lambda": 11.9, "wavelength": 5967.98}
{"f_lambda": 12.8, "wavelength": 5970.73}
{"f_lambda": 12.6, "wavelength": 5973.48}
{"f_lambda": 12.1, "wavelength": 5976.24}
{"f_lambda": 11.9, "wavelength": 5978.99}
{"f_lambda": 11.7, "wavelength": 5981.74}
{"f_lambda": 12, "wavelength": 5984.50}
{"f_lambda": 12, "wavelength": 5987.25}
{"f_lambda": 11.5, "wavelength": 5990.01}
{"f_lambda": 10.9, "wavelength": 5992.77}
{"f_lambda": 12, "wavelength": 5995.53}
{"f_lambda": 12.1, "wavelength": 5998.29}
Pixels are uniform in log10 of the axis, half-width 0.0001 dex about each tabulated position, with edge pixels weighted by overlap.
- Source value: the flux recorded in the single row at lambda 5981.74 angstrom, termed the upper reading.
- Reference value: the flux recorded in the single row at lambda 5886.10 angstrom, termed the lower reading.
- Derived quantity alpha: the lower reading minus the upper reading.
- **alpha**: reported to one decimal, -1.9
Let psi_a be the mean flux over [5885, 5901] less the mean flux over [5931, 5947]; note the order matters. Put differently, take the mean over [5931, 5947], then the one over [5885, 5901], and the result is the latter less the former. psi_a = -2.0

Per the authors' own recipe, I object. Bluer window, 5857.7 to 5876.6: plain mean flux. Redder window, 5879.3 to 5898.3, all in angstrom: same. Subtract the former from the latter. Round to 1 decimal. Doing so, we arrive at -1.8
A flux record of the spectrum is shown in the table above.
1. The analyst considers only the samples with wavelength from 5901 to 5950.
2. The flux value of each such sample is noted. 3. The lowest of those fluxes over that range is 10.7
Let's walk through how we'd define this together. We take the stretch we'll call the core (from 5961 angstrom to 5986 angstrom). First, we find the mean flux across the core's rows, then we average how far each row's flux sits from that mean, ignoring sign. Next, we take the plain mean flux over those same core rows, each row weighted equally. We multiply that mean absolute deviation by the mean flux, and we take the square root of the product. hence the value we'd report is 1.92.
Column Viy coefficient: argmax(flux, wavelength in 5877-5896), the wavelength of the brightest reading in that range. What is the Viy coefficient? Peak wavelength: 5883.39 angstrom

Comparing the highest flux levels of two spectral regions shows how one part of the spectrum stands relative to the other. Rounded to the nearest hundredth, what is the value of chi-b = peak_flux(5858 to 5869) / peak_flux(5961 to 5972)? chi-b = 0.93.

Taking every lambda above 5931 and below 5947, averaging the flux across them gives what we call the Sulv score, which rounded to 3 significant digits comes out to 12.0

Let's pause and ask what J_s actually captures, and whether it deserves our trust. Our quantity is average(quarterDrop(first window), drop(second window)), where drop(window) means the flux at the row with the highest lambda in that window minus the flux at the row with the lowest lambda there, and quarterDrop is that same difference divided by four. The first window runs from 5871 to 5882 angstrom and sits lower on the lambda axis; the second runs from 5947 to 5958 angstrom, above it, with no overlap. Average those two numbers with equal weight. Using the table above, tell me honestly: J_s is 0.0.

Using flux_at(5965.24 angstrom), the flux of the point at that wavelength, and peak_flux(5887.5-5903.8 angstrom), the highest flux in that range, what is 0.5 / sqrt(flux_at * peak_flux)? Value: 0.0424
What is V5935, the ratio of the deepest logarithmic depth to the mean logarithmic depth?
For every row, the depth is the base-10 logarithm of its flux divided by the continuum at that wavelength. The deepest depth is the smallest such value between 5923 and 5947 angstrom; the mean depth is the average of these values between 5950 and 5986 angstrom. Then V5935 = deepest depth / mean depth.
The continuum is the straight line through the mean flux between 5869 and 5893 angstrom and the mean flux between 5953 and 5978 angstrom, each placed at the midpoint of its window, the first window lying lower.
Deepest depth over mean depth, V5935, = 6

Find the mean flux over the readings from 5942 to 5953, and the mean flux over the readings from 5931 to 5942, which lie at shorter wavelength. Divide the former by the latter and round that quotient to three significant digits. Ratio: 0.955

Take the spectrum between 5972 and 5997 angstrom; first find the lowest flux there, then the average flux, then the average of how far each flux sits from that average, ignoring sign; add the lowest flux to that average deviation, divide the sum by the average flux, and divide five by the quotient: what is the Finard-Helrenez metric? 5.28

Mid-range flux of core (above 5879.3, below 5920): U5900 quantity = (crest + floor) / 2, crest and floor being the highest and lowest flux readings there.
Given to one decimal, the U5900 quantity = 10.9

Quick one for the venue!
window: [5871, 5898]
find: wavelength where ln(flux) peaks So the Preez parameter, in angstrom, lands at 5872.56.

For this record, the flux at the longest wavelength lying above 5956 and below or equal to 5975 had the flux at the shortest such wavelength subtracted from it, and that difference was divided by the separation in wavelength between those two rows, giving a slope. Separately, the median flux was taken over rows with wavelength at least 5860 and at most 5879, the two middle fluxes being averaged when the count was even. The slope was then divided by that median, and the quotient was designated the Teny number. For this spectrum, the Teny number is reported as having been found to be 0.0015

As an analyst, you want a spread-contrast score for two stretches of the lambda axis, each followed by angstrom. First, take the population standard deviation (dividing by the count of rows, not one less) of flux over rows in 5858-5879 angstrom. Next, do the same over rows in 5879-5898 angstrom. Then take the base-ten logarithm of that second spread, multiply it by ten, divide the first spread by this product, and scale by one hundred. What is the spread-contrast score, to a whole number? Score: -111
